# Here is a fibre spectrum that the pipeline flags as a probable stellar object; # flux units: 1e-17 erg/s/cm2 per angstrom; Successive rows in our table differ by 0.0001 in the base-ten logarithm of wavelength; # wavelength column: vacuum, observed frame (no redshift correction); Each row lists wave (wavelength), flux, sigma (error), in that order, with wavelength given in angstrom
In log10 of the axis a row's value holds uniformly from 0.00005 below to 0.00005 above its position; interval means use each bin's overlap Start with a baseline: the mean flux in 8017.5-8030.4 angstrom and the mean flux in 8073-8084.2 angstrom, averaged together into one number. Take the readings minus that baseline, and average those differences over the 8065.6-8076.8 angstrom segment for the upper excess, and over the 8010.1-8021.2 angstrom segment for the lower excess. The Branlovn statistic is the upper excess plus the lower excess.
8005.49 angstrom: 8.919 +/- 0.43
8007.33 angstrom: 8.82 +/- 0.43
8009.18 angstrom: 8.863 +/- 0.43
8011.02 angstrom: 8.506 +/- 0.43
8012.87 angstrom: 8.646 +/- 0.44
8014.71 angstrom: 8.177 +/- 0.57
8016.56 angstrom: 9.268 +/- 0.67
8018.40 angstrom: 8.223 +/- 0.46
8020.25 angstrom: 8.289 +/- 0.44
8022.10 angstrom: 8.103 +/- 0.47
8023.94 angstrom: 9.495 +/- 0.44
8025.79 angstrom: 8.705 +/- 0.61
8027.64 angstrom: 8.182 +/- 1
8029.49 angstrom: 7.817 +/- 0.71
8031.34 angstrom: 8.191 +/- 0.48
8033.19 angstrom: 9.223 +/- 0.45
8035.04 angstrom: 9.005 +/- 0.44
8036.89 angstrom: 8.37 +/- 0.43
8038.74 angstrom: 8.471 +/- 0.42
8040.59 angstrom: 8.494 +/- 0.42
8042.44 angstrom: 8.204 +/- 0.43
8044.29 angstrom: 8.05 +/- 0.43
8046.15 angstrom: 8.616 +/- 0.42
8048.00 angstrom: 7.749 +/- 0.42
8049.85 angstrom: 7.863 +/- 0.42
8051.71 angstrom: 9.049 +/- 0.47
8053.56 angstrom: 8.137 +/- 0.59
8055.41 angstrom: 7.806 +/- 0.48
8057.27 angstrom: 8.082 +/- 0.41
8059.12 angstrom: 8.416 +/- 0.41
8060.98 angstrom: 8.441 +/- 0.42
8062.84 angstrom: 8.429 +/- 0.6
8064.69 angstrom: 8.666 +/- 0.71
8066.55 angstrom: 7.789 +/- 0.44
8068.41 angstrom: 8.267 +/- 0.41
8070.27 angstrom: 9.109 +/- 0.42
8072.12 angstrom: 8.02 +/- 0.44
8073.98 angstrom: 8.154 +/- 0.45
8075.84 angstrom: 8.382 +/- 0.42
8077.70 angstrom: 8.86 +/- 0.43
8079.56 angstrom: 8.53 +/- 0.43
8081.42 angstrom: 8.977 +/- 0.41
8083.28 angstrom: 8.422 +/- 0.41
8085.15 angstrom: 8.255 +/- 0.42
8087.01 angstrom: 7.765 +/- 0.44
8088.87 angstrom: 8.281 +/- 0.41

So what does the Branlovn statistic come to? -0.15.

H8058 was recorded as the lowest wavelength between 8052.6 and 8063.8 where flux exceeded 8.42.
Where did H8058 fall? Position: 8060.98 angstrom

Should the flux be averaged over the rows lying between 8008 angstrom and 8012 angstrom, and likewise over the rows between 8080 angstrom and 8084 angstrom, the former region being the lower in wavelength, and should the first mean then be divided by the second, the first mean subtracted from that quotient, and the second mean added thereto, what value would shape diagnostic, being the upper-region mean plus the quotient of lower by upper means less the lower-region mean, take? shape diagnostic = 1.0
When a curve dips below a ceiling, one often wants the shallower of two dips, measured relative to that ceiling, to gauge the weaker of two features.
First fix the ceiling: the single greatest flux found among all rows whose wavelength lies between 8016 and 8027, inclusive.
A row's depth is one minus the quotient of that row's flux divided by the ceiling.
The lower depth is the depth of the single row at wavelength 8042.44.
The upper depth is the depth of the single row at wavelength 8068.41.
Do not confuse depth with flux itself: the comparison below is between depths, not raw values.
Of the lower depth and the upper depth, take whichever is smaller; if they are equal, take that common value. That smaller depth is 0.129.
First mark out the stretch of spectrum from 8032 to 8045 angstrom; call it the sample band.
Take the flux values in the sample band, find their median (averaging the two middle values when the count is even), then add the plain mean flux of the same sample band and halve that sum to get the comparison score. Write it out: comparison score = 8.51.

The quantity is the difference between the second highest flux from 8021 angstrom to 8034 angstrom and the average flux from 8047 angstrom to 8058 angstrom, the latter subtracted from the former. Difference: 1.1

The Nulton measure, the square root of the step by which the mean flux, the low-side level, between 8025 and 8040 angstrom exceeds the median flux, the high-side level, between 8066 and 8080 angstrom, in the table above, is 0.41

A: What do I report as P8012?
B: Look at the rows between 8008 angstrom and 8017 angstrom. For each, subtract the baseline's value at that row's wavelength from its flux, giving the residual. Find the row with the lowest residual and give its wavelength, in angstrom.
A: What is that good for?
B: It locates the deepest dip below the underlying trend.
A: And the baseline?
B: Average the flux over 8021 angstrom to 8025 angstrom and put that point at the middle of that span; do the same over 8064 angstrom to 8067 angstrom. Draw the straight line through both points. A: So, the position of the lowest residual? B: 8014.71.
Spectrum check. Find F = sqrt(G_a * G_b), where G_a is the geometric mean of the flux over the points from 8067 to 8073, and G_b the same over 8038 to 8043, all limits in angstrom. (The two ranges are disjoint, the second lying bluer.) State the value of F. 8.42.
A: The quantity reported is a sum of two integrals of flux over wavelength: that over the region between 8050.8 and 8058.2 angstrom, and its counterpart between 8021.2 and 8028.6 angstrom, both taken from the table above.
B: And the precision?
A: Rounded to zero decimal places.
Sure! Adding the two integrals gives 125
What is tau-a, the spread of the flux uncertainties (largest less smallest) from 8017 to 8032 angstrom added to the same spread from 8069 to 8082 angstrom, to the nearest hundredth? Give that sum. 0.60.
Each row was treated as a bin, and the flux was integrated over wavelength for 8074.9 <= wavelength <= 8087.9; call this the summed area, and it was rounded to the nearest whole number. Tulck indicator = 110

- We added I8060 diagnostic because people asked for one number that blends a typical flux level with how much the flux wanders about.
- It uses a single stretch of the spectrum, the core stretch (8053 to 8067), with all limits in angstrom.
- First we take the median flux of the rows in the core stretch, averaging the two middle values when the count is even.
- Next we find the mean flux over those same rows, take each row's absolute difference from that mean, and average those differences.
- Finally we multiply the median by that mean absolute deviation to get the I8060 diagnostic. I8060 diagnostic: 2.2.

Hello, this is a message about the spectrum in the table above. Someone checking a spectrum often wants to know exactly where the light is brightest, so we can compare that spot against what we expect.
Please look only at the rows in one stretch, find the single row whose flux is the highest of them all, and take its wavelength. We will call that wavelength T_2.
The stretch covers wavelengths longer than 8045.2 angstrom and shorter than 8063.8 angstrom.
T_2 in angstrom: 8051.71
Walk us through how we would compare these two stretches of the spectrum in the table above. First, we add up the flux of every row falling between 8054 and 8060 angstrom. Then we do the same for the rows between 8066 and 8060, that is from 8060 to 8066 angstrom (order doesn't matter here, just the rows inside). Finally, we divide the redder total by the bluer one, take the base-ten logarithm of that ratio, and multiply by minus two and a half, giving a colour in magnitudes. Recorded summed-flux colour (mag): -0.05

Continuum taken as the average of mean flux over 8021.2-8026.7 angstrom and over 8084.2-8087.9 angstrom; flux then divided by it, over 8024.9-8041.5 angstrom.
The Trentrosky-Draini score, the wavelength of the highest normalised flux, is 8033.19 angstrom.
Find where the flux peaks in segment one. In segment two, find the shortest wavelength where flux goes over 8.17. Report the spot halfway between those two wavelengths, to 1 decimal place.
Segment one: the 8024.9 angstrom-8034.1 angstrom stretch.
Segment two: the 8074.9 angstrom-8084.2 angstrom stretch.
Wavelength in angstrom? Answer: 8054.5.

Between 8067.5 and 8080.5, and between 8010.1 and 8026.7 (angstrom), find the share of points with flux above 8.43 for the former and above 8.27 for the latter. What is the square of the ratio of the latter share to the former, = 2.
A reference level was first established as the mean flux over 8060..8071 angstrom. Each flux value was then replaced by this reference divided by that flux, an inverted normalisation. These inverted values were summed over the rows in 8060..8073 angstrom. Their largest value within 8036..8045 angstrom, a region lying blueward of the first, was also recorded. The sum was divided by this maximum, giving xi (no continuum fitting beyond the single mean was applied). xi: 6.7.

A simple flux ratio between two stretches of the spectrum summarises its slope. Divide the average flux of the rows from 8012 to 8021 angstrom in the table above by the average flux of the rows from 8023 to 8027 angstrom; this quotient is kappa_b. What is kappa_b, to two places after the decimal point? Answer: 0.94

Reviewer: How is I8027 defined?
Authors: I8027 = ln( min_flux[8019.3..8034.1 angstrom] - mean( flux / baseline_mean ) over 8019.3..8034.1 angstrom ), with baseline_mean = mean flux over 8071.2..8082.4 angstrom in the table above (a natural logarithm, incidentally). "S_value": 1.919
